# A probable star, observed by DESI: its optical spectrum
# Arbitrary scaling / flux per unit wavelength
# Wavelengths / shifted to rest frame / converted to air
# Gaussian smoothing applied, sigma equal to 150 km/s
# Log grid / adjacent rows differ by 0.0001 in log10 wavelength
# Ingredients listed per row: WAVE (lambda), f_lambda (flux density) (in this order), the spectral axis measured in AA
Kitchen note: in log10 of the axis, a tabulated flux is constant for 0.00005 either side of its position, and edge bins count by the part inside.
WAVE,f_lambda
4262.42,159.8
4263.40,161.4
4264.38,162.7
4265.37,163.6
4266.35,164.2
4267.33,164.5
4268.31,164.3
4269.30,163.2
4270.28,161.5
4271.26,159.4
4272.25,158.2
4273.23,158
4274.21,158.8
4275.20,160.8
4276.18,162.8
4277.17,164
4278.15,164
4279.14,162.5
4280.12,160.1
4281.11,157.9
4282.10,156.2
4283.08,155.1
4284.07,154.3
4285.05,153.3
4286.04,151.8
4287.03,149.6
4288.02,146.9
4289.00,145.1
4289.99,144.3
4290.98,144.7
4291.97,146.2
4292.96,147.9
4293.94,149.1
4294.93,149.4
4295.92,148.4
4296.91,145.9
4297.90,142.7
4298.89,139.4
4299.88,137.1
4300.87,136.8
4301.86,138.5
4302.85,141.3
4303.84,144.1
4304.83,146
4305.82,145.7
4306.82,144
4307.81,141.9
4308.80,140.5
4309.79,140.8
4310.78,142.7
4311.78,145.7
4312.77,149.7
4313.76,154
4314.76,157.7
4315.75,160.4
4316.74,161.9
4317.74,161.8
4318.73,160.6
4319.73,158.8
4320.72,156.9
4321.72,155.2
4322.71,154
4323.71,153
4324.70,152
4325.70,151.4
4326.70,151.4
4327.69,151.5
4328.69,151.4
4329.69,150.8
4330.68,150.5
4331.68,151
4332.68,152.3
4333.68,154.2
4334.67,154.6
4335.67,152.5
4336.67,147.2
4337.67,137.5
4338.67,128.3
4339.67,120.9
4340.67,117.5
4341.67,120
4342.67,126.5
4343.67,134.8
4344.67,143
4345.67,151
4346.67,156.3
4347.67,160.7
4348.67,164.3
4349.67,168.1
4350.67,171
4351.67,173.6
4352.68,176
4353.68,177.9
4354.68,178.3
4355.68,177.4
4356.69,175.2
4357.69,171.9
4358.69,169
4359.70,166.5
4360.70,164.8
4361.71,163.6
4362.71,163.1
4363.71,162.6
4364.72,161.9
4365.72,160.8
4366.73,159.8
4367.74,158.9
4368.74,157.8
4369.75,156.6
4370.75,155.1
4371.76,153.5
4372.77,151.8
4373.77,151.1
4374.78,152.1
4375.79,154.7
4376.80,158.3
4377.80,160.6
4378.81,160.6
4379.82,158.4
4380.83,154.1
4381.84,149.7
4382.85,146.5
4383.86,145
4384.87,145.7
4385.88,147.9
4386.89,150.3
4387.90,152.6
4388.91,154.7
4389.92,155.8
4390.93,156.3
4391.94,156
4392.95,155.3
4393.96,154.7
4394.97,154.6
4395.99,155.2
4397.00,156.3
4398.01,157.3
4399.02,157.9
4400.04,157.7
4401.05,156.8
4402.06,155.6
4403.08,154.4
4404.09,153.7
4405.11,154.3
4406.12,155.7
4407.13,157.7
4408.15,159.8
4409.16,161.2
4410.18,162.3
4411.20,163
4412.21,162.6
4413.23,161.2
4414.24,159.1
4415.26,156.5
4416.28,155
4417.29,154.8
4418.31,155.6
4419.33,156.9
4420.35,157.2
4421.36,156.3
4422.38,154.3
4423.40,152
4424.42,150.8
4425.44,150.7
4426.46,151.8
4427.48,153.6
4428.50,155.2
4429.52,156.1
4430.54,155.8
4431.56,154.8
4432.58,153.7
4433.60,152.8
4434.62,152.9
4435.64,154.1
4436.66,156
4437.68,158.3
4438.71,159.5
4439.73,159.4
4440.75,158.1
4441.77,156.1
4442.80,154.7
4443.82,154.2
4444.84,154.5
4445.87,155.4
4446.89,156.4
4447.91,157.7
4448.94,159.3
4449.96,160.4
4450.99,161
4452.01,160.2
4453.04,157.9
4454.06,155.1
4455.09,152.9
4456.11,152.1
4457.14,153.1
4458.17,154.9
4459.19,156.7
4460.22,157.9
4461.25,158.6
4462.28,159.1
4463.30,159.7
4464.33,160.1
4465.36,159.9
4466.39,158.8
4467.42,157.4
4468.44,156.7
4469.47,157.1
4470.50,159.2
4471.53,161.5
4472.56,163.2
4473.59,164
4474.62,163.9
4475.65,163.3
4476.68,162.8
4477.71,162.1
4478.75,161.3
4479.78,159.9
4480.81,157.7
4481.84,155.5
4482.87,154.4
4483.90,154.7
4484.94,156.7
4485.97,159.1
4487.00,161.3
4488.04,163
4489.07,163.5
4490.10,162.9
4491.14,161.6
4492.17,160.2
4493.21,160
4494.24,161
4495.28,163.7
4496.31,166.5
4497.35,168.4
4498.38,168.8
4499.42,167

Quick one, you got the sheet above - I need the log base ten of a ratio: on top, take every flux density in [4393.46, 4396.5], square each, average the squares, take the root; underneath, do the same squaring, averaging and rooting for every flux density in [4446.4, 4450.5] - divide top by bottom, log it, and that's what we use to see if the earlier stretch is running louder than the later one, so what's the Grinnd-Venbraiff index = -0.010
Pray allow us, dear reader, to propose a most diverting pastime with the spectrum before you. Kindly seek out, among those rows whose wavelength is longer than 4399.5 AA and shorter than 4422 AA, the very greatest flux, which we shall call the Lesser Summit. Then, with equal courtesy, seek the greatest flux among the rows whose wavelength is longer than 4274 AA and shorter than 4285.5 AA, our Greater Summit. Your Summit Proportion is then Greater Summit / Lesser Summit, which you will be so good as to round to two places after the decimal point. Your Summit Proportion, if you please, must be 1.01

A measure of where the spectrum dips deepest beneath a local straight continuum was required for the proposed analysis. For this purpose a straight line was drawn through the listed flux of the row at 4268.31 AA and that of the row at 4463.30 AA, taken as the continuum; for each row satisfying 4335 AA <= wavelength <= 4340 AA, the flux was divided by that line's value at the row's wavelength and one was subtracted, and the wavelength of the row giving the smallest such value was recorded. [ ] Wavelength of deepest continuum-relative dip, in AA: 4339.67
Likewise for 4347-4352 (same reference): 4347.67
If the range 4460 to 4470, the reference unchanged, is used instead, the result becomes 4468.44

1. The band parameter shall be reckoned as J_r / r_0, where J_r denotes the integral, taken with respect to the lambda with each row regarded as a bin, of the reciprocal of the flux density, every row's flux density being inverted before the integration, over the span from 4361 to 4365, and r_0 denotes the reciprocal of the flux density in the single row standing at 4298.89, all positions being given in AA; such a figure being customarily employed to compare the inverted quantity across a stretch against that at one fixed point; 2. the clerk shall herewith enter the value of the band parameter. 3.4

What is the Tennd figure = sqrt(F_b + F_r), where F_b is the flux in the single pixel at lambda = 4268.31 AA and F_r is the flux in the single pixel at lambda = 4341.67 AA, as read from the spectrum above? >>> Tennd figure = 16.86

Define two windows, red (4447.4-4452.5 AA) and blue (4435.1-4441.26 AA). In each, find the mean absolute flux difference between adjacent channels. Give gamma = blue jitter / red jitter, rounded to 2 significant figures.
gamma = 1.3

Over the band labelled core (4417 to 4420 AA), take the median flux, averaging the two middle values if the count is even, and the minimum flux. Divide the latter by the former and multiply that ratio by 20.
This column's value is 19.9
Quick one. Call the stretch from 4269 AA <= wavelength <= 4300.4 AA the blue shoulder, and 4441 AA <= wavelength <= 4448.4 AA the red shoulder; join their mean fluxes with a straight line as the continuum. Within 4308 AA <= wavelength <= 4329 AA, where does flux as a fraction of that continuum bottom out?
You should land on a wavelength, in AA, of 4308.80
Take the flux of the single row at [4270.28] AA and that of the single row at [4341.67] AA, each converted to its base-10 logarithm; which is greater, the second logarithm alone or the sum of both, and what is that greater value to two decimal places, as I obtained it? 4.29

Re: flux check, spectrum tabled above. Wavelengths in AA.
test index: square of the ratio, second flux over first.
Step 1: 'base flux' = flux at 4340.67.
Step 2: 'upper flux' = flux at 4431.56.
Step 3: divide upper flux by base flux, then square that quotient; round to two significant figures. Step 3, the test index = 1.7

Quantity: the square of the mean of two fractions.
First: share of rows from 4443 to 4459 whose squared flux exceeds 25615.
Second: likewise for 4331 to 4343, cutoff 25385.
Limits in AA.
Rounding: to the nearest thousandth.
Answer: 0.010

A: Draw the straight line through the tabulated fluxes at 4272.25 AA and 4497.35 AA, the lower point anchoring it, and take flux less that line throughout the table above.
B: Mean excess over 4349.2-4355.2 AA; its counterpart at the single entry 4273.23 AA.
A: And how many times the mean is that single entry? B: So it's 0.0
